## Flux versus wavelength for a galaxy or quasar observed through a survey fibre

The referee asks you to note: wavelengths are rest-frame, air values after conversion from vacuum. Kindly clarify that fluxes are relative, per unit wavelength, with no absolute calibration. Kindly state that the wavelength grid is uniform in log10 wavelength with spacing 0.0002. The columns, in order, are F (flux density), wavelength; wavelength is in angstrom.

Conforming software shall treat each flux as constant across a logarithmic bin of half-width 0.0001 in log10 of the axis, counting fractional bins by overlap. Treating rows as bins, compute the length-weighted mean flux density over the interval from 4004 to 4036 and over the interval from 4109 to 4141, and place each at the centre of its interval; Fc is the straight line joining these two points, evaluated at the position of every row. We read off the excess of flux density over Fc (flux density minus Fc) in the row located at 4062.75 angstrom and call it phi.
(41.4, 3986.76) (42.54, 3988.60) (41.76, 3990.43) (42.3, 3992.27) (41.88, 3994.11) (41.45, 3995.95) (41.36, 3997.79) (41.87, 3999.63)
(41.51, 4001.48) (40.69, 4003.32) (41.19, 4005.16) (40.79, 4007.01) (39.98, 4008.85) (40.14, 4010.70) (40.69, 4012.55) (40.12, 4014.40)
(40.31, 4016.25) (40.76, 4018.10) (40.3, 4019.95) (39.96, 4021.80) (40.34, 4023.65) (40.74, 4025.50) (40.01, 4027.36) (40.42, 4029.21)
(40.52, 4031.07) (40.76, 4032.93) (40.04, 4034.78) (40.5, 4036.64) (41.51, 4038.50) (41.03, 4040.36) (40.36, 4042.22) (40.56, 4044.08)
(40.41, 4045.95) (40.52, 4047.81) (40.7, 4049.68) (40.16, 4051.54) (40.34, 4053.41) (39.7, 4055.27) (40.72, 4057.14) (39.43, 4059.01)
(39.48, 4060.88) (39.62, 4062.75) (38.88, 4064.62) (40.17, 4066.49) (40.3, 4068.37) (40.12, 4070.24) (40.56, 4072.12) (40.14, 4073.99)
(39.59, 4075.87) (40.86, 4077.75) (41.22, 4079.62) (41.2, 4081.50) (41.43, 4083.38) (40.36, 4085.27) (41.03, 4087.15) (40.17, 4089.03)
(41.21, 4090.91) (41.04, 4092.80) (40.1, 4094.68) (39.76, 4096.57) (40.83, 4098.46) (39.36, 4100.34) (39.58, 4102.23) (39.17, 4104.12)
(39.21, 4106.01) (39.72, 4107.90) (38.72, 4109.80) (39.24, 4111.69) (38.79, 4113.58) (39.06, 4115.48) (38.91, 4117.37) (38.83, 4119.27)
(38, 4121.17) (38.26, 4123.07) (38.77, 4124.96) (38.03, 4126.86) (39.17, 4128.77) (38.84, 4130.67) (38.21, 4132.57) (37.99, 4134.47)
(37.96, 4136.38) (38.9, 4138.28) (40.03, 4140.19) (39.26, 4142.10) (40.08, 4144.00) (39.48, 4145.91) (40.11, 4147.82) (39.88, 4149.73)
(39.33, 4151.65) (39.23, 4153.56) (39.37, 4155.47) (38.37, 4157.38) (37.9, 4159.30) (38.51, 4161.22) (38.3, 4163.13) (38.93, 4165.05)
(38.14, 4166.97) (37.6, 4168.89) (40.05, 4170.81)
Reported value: -0.1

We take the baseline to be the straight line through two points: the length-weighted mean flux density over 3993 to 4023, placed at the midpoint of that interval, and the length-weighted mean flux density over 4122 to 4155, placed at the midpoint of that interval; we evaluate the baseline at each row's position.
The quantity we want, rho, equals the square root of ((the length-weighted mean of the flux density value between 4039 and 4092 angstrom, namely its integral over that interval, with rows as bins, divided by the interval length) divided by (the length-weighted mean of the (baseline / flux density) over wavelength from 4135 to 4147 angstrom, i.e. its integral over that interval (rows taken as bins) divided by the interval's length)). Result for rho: 6.37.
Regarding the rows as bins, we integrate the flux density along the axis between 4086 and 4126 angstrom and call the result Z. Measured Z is 1581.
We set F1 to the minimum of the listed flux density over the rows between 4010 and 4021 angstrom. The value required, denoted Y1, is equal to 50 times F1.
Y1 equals 2006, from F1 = 40.12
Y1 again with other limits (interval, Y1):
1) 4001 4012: 1999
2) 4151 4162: 1895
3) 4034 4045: 2002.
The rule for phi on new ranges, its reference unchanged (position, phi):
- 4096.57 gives 0.6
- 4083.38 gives 2.1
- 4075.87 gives 0.1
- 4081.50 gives 1.8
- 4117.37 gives 0.1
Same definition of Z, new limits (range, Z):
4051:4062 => 440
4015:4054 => 1579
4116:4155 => 1520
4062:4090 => 1131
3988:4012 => 992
